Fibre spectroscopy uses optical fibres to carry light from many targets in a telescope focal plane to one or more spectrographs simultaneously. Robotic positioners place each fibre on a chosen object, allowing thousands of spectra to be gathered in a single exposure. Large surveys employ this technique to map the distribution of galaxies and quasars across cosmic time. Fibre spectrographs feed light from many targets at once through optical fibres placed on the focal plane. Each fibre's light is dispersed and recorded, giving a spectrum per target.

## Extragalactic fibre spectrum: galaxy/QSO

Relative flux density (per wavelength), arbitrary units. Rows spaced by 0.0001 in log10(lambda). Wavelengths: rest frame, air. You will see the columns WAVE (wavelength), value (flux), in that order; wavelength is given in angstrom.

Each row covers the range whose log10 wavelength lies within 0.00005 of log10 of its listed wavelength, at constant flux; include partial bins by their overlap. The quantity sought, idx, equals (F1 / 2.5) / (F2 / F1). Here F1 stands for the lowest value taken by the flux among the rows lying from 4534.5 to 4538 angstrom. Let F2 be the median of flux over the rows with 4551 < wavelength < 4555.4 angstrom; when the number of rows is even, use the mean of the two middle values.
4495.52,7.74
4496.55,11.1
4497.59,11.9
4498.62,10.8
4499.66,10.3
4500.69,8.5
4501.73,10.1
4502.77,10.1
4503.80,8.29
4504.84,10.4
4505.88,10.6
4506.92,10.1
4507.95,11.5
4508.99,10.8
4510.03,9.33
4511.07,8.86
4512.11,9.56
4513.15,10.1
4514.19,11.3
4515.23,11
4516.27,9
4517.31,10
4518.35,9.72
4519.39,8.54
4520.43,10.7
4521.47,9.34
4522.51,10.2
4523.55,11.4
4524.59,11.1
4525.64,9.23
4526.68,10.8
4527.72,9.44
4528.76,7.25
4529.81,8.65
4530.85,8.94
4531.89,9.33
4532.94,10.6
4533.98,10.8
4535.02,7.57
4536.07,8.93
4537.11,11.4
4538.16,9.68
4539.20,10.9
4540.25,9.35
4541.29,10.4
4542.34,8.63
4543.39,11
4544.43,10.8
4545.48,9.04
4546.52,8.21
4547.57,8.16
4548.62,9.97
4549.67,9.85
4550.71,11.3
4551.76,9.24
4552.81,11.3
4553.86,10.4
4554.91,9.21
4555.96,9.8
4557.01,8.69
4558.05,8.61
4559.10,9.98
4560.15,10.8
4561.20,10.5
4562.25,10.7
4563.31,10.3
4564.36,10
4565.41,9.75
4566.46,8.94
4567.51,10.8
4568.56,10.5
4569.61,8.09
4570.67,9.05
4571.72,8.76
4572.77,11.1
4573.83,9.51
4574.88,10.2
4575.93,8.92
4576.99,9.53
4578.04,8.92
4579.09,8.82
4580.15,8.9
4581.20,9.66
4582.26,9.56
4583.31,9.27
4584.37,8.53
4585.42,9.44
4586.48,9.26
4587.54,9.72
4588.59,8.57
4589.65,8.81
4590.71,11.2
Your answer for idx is 2.3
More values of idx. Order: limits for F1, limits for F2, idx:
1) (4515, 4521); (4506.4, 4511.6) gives 2.9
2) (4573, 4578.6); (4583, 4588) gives 3.4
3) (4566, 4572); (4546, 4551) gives 2.7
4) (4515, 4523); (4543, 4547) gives 2.9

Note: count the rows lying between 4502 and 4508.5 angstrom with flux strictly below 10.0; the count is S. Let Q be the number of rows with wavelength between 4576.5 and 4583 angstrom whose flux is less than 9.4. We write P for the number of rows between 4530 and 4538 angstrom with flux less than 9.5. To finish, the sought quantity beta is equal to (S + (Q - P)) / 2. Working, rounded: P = 4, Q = 3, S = 1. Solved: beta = 0.0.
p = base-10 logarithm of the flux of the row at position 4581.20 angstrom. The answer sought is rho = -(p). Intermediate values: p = 0.98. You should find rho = -0.98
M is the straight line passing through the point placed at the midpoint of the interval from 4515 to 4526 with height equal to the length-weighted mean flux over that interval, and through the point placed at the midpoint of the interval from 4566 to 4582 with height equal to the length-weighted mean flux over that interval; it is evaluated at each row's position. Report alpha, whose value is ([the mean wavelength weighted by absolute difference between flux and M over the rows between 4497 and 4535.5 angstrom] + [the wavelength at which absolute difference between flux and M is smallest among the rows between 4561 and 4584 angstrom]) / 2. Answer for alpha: 4546.0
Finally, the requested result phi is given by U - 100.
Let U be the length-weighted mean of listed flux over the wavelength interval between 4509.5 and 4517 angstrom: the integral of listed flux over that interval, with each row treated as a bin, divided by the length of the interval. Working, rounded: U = 9.9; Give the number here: -90.13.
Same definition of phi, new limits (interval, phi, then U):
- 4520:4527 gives -89.62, 10.4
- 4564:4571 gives -90.40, 9.6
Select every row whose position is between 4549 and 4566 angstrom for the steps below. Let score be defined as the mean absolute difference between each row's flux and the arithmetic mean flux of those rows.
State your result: 0.64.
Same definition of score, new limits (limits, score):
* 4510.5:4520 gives 0.72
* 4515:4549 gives 0.95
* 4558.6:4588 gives 0.63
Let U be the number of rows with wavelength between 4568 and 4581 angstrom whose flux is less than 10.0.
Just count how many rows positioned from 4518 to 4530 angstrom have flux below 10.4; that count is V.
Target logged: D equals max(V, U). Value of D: 9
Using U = 9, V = 8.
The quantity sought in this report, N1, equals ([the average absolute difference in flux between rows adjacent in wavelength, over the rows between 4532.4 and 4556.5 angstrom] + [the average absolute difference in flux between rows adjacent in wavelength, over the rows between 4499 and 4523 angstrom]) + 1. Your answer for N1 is 3.44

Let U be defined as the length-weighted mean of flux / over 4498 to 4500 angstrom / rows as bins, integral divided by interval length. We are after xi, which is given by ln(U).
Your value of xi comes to 2.37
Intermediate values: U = 10.7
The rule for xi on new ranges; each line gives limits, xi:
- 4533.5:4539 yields 2.28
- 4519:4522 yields 2.26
